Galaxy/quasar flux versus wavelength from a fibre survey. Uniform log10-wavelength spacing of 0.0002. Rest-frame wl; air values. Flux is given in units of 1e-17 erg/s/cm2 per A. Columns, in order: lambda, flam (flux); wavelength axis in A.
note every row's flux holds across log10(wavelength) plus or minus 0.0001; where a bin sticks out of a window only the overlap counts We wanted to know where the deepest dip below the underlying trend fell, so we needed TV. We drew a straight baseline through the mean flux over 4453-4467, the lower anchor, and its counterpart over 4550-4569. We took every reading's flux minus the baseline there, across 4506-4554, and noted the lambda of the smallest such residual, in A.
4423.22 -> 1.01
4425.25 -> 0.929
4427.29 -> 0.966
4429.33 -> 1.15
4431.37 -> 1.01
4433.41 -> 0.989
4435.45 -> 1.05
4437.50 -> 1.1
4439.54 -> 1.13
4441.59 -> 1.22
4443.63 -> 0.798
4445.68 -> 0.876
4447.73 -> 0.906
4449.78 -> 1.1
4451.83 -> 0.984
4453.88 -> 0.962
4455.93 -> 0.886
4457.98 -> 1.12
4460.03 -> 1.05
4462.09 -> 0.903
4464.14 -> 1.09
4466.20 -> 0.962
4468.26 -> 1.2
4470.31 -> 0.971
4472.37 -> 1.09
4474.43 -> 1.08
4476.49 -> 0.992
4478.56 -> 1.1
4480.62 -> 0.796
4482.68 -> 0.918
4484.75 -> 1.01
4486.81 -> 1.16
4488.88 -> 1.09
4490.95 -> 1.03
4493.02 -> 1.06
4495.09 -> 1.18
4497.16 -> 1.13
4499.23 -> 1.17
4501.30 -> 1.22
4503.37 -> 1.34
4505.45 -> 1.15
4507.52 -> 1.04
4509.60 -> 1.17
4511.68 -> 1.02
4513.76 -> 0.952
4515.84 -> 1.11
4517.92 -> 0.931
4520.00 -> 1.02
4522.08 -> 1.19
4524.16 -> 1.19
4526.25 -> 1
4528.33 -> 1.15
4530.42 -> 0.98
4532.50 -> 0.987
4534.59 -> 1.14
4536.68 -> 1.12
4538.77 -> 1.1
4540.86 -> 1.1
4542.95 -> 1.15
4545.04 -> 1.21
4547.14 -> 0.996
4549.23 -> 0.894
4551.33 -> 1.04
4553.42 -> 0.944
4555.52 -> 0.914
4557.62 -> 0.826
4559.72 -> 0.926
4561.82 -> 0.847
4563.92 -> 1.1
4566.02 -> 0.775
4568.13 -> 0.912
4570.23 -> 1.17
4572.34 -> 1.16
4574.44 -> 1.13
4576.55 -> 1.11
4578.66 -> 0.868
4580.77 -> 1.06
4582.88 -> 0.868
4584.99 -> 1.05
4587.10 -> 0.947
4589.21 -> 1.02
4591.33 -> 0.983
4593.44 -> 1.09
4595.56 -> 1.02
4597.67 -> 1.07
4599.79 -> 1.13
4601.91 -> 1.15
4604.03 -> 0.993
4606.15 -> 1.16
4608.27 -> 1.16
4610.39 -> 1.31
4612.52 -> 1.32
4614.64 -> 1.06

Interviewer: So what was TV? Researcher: 4549.23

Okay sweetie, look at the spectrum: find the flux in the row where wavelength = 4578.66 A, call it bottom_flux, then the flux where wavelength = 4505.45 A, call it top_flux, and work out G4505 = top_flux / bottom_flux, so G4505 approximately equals 1.32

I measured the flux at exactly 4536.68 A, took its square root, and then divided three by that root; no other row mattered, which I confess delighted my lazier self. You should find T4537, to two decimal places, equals 2.83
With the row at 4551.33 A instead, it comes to 2.94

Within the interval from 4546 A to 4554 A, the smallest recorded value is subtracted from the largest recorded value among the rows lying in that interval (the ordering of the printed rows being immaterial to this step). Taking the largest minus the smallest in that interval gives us 0.15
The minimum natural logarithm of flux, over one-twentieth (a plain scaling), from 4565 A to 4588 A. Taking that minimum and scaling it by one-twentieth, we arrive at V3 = -0.013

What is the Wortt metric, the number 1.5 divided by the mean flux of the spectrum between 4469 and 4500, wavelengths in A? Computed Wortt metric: 1.43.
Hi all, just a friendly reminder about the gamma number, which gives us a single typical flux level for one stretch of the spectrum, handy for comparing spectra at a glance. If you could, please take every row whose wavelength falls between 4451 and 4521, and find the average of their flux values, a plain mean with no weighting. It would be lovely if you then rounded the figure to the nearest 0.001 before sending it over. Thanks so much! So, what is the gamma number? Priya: 1.056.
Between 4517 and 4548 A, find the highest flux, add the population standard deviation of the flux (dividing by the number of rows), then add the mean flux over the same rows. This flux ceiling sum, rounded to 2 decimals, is 2.38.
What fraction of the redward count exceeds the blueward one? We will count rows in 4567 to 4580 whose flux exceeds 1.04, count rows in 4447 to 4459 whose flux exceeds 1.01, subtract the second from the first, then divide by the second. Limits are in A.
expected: 1.0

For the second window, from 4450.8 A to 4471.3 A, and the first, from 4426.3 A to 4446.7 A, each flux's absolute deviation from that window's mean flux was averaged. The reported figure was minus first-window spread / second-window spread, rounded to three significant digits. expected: -1.24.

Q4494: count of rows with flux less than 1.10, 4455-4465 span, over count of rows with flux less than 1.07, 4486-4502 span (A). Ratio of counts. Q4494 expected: 2.00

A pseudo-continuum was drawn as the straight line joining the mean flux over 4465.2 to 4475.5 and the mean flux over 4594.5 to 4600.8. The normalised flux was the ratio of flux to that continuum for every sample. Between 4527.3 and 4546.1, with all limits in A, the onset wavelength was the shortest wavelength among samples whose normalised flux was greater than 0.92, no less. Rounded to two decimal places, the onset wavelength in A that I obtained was 4528.33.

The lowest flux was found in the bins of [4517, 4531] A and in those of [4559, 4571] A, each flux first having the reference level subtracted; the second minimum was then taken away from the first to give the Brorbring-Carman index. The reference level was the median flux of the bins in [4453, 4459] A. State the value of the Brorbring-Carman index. 0.16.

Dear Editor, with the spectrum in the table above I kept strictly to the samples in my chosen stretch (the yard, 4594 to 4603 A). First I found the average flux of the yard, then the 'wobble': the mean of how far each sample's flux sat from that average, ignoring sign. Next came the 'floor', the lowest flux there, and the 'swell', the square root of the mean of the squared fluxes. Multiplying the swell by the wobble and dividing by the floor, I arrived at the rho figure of 0.05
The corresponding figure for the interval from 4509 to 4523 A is 0.10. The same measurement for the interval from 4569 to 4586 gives 0.11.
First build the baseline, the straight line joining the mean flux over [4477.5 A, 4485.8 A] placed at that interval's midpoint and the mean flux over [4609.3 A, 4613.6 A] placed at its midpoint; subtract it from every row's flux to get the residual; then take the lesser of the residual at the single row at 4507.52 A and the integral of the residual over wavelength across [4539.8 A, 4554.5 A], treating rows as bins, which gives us -1.3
